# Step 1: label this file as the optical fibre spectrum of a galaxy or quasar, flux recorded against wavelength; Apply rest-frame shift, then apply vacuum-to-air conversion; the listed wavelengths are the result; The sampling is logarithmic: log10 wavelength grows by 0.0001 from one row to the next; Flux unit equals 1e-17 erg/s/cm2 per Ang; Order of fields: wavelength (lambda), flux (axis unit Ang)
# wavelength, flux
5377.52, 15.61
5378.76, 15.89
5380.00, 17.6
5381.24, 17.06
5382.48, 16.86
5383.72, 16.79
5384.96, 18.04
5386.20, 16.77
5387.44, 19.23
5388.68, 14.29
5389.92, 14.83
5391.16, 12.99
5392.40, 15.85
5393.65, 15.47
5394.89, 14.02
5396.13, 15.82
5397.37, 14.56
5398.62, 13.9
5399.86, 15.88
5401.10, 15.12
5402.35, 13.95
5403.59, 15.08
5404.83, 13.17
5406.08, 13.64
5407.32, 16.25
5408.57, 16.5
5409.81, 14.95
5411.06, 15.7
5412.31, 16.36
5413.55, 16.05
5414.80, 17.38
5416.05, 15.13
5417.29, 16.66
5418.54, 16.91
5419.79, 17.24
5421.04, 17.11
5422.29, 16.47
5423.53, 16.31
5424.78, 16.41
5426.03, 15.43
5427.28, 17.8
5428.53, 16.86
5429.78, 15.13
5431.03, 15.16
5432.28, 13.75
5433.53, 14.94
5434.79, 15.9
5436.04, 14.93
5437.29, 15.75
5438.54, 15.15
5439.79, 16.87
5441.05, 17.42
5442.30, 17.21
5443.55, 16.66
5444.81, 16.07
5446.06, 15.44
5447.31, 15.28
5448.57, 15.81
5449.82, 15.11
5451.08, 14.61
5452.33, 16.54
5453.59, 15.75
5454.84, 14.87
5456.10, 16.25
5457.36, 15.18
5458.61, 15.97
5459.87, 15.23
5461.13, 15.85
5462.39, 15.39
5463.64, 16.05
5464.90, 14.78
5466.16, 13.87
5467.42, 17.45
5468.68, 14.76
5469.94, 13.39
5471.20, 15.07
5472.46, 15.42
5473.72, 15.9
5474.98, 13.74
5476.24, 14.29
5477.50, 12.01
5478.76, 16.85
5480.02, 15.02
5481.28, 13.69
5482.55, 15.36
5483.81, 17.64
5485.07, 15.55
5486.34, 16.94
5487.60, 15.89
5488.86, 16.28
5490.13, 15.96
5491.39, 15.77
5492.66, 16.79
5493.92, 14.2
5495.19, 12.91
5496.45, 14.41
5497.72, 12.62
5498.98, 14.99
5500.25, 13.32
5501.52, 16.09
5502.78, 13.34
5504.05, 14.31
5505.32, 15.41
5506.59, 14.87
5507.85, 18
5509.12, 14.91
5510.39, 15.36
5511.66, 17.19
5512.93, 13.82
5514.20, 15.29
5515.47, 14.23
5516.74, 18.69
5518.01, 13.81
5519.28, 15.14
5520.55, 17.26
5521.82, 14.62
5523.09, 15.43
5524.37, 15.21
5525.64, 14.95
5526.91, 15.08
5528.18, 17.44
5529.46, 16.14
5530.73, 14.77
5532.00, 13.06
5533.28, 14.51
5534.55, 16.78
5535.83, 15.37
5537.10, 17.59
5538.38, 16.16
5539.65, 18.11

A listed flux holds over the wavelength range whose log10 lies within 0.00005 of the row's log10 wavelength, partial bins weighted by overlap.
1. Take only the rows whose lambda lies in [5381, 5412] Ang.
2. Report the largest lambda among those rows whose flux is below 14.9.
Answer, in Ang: 5406.08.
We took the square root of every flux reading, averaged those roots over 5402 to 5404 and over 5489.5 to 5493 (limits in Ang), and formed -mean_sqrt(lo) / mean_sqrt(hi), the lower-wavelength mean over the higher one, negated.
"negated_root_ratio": -0.95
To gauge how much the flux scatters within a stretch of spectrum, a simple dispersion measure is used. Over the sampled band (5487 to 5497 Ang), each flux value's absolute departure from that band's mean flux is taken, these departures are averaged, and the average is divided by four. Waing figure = 0.27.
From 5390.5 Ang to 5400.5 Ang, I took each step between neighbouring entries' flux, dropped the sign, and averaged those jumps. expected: 1.5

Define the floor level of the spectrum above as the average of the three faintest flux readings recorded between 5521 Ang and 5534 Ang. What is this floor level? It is 14.1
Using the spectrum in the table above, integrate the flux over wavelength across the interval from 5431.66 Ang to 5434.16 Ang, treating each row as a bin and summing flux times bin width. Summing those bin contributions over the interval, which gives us 36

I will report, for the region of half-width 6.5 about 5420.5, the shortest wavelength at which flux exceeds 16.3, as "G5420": 5414.80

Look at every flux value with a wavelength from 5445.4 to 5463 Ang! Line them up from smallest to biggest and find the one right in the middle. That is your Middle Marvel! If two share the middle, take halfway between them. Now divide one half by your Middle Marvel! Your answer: 0.0324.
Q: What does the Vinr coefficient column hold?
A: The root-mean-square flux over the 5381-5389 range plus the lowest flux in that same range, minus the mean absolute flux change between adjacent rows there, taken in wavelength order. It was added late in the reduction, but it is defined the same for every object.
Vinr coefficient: 29.7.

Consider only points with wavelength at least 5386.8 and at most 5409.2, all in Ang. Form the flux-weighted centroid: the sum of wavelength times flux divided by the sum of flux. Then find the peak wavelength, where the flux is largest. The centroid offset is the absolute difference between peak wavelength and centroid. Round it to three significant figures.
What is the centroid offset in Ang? 10.5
